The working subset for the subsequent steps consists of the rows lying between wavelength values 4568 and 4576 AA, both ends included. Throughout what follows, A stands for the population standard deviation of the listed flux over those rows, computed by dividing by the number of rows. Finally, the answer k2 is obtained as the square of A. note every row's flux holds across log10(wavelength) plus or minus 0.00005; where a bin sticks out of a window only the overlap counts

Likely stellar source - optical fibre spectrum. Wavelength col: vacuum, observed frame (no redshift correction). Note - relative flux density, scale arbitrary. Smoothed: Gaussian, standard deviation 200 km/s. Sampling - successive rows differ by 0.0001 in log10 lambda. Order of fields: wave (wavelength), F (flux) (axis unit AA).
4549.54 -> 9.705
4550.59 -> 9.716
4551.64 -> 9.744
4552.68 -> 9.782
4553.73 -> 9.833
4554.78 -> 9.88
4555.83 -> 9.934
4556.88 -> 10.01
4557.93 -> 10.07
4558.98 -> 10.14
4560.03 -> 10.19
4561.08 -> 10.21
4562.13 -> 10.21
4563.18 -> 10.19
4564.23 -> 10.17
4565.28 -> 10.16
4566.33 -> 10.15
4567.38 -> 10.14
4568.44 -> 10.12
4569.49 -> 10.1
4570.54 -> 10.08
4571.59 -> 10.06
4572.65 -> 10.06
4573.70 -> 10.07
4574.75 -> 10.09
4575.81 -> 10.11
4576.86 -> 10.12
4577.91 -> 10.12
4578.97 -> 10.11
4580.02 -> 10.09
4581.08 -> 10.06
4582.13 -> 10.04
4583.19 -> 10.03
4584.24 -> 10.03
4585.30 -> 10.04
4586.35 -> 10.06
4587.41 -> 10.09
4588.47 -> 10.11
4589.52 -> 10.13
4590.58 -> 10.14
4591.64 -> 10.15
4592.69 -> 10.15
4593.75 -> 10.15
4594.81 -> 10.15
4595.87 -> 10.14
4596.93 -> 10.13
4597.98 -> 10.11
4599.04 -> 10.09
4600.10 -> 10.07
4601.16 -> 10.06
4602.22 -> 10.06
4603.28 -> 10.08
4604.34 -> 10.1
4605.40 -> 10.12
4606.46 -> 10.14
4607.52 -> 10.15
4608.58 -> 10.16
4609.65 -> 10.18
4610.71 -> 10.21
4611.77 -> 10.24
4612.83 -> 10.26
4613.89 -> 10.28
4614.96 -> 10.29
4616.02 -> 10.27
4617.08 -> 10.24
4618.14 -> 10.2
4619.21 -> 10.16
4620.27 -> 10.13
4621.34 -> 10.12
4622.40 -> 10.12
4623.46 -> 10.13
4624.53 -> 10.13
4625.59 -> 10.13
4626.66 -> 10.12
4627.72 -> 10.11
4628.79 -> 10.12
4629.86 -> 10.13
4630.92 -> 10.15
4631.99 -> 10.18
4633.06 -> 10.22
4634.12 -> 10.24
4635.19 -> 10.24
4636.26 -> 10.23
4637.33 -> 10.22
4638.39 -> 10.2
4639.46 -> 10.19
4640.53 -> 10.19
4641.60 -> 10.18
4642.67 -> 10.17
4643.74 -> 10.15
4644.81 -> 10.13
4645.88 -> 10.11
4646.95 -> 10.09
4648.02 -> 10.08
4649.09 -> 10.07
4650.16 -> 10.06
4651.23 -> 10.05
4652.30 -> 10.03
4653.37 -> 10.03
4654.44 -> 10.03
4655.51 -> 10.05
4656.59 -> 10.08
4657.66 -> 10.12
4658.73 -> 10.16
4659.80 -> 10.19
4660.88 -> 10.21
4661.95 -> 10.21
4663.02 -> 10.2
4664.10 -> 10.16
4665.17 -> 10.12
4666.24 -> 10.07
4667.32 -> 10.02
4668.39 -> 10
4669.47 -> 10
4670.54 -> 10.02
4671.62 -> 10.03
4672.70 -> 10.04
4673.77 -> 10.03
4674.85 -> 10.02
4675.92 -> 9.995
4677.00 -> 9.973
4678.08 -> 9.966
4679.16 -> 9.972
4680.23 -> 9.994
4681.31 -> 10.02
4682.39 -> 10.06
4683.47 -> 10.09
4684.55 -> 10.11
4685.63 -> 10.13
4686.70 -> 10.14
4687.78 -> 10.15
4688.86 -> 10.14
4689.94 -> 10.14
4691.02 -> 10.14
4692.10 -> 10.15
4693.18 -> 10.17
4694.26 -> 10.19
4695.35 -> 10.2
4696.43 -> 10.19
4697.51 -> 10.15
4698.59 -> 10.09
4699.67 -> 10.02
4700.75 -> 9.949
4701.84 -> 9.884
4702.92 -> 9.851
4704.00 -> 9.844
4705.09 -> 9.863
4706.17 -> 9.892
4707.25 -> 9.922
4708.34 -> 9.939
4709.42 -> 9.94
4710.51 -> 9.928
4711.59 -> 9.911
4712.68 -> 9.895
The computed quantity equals 0.0004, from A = 0.021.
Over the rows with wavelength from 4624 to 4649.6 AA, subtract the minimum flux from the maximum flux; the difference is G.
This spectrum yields 0.17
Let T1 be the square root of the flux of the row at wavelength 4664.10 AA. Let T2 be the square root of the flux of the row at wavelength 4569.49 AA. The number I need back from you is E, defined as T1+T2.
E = 6.37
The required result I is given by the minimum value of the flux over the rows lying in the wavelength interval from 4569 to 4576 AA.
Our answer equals 10.06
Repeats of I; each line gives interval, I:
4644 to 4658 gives 10.03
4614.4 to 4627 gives 10.12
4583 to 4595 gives 10.03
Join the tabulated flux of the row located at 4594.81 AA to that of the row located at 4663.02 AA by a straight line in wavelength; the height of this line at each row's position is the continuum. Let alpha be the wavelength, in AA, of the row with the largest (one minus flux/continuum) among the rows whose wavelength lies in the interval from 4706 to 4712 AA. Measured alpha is 4706.17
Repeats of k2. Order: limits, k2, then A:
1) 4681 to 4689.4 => 0.0018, 0.043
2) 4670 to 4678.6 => 0.0007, 0.026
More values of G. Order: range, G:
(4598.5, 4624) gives 0.23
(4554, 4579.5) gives 0.33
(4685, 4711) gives 0.36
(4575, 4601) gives 0.12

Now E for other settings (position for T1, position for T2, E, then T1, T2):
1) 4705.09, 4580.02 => 6.32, 3.14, 3.18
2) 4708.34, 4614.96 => 6.36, 3.15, 3.21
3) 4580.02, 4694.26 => 6.37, 3.18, 3.19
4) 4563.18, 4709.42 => 6.34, 3.19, 3.15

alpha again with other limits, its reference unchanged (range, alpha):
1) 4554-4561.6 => 4554.78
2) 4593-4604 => 4602.22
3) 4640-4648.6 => 4648.02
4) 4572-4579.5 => 4572.65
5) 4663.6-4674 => 4669.47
